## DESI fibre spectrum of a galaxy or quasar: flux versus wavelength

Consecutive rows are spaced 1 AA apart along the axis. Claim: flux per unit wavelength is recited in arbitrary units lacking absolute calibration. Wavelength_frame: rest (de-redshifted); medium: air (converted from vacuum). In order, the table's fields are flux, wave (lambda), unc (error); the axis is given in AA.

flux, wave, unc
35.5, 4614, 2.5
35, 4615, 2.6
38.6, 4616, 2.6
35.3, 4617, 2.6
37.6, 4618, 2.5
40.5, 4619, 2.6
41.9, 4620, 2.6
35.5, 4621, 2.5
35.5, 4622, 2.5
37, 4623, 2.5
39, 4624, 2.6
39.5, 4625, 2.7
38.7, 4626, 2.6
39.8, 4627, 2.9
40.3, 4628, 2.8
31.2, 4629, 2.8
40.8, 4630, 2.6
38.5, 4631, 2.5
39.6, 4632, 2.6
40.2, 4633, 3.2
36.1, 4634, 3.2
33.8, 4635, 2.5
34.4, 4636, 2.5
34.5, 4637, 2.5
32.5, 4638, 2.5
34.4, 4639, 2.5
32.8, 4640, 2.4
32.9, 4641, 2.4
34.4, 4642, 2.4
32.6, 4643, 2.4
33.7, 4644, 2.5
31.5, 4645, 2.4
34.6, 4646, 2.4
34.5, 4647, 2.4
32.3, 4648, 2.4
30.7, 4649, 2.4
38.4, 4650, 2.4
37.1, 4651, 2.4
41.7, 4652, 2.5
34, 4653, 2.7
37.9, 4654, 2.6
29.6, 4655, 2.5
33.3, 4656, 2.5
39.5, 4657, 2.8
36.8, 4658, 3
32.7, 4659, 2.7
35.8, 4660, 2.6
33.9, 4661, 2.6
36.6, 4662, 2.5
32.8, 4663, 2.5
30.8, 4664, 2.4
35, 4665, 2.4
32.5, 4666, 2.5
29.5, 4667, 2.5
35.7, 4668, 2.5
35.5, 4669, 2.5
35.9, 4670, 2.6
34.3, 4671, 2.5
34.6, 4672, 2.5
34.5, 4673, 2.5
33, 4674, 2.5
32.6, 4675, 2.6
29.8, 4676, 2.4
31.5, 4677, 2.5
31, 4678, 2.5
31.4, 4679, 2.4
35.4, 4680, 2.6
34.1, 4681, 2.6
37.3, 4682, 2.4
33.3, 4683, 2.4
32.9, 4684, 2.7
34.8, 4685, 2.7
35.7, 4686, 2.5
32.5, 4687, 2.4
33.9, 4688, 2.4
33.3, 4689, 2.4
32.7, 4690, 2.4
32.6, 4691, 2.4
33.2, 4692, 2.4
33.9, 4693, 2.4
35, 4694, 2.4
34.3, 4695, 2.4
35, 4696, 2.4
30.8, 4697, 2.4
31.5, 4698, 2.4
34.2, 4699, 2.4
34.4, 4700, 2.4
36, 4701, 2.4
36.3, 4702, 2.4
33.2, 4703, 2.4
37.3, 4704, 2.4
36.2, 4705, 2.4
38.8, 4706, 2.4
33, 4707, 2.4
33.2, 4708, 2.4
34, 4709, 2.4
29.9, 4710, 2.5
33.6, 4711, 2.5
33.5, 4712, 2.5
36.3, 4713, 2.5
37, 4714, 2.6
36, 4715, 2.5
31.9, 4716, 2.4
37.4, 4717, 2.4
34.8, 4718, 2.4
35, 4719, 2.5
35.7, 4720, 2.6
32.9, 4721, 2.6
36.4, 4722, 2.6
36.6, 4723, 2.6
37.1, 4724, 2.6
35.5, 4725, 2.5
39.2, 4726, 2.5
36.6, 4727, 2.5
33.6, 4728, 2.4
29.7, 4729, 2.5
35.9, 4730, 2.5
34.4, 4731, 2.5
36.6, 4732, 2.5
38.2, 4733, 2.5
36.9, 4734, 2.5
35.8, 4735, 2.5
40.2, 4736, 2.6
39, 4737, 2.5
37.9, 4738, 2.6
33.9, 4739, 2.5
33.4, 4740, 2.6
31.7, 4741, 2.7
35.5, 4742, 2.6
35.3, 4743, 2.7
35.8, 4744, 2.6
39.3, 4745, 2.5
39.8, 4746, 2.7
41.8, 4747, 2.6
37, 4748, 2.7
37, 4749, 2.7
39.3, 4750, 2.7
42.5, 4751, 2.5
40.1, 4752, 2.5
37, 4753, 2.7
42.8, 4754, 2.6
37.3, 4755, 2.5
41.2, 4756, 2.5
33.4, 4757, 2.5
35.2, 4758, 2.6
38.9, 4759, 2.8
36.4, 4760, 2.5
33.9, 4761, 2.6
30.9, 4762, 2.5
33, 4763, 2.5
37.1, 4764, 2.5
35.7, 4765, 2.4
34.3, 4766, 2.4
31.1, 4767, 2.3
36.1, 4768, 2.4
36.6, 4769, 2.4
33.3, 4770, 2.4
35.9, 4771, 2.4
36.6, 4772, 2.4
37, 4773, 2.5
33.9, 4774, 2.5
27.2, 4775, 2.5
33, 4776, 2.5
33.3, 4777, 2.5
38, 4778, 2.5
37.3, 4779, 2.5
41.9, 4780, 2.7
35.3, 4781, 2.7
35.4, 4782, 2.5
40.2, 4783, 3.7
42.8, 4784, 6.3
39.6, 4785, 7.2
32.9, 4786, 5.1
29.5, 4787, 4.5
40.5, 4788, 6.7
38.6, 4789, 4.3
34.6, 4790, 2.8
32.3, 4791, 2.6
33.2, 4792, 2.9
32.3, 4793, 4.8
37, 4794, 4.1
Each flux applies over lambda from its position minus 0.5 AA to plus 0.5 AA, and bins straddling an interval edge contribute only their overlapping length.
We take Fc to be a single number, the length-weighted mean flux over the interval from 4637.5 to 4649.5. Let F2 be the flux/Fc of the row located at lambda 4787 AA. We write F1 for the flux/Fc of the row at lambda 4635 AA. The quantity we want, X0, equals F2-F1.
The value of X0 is -0.13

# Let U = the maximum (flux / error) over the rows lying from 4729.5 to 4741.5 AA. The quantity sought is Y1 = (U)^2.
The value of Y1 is 243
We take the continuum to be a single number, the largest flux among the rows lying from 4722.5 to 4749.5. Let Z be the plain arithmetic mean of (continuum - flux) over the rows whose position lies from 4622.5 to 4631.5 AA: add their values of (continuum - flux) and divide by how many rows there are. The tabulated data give 3.5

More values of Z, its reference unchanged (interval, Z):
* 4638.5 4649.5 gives 8.7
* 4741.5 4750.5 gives 3.9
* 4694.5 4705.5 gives 7.3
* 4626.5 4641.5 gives 5.7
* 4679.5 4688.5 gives 7.4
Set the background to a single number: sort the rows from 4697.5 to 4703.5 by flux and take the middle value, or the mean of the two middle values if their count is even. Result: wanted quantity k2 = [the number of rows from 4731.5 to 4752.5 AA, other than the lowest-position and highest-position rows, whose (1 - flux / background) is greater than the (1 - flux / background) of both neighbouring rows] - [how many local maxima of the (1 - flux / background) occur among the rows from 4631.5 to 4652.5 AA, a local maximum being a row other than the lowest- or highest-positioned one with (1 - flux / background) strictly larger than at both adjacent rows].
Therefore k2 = -4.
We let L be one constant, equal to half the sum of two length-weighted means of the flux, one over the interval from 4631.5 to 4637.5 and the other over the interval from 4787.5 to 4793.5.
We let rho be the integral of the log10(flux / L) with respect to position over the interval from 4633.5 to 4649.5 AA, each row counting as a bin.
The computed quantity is -0.48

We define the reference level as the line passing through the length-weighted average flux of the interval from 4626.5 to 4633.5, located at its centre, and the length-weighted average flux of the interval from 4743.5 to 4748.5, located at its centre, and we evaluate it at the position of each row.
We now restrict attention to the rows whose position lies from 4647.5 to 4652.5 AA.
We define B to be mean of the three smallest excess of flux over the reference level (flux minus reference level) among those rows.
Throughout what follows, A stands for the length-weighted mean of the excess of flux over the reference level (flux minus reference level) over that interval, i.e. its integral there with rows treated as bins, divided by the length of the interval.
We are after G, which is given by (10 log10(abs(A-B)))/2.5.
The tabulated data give 1.7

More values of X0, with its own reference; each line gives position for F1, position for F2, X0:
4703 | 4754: 0.29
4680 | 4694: -0.01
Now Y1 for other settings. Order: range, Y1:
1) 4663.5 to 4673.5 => 213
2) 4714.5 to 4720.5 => 243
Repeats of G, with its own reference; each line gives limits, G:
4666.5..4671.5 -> 0.1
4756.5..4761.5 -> 0.6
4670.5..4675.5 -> -1.2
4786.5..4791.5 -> 1.9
